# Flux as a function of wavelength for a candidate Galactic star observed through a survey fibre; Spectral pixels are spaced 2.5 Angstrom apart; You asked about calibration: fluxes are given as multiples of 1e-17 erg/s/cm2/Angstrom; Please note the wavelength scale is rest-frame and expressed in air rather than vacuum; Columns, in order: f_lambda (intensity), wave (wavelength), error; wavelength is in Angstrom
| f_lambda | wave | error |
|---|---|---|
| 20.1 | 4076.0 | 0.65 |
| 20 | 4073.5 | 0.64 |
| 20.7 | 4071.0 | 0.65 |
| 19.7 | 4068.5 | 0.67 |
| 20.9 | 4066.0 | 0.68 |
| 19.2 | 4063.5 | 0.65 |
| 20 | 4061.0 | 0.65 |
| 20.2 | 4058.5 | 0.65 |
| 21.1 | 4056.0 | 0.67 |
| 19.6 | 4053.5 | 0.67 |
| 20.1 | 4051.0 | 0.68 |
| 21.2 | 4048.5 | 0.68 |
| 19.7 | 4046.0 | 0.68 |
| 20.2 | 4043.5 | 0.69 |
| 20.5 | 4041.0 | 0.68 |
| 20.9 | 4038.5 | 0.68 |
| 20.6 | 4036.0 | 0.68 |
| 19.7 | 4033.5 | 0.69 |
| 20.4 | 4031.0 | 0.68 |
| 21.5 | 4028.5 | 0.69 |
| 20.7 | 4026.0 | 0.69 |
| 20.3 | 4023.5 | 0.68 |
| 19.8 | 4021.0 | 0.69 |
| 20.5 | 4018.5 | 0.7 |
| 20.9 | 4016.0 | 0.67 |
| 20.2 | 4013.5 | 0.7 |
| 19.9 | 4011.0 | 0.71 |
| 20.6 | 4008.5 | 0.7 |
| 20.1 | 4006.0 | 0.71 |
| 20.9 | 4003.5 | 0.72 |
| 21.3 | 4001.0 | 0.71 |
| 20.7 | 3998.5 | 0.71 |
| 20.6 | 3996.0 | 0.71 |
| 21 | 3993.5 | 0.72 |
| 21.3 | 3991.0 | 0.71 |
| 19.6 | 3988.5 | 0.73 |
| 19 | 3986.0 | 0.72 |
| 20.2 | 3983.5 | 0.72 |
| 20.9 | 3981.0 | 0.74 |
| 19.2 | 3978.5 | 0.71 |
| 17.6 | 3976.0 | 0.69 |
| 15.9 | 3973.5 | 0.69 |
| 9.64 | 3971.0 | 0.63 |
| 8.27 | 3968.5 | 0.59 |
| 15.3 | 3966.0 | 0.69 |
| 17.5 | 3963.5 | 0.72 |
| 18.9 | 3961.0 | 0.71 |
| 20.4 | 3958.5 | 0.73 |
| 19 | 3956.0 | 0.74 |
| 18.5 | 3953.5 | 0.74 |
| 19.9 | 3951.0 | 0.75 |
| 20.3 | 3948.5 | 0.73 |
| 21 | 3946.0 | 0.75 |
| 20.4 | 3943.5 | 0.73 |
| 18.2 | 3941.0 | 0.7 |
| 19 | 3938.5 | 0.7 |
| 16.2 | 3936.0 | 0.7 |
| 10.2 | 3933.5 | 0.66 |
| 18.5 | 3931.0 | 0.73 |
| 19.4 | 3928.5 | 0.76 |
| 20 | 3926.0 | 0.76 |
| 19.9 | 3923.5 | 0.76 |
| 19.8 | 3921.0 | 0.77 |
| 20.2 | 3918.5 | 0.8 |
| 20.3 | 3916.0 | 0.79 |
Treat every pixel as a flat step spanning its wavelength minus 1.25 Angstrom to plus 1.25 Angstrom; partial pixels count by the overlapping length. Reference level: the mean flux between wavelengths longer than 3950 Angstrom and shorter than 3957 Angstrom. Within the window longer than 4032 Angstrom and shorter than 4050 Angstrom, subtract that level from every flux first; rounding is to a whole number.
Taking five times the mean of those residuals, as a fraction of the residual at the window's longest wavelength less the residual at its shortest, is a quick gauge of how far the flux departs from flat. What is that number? 4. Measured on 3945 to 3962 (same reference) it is -1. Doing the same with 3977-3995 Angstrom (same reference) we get 3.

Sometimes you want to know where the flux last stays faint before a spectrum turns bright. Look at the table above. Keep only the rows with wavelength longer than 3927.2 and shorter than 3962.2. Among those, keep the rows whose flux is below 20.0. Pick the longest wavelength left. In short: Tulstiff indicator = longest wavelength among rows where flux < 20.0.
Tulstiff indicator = 3961.0 Angstrom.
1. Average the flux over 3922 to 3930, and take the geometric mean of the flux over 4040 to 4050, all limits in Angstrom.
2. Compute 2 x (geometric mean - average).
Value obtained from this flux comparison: 1.3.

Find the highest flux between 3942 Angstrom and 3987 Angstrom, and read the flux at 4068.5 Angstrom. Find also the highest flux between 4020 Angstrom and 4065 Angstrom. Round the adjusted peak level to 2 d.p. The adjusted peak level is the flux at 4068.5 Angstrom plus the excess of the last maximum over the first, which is 20.20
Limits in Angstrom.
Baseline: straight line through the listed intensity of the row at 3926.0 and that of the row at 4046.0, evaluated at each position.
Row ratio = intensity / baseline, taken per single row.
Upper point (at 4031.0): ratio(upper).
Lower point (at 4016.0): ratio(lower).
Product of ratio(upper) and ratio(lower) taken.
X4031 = 1.09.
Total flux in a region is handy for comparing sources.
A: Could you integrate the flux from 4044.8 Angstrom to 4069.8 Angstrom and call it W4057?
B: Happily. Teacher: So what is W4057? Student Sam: 504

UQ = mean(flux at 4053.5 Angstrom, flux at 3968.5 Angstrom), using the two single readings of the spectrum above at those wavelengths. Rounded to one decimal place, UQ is 13.9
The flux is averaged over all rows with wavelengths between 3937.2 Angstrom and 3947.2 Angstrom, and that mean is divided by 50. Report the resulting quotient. 0.39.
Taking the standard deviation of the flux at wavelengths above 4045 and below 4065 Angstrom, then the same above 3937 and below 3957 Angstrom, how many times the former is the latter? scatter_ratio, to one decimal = 1.4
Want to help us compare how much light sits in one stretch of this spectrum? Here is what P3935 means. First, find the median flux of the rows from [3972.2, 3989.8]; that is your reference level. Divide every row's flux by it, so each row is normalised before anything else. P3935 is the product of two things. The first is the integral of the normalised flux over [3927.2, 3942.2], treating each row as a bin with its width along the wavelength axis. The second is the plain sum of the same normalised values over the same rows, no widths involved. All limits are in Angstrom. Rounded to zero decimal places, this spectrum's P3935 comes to 70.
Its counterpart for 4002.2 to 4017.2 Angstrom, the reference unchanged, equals 102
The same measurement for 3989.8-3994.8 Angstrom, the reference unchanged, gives 12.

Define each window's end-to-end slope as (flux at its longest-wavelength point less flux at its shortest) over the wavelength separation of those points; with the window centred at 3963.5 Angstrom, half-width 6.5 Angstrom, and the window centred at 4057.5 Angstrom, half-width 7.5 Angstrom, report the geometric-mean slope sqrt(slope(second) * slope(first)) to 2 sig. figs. 0.30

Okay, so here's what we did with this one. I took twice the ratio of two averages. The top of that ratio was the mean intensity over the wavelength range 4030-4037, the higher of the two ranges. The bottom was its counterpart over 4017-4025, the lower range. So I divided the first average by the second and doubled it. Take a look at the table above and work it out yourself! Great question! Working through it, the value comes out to 2.00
